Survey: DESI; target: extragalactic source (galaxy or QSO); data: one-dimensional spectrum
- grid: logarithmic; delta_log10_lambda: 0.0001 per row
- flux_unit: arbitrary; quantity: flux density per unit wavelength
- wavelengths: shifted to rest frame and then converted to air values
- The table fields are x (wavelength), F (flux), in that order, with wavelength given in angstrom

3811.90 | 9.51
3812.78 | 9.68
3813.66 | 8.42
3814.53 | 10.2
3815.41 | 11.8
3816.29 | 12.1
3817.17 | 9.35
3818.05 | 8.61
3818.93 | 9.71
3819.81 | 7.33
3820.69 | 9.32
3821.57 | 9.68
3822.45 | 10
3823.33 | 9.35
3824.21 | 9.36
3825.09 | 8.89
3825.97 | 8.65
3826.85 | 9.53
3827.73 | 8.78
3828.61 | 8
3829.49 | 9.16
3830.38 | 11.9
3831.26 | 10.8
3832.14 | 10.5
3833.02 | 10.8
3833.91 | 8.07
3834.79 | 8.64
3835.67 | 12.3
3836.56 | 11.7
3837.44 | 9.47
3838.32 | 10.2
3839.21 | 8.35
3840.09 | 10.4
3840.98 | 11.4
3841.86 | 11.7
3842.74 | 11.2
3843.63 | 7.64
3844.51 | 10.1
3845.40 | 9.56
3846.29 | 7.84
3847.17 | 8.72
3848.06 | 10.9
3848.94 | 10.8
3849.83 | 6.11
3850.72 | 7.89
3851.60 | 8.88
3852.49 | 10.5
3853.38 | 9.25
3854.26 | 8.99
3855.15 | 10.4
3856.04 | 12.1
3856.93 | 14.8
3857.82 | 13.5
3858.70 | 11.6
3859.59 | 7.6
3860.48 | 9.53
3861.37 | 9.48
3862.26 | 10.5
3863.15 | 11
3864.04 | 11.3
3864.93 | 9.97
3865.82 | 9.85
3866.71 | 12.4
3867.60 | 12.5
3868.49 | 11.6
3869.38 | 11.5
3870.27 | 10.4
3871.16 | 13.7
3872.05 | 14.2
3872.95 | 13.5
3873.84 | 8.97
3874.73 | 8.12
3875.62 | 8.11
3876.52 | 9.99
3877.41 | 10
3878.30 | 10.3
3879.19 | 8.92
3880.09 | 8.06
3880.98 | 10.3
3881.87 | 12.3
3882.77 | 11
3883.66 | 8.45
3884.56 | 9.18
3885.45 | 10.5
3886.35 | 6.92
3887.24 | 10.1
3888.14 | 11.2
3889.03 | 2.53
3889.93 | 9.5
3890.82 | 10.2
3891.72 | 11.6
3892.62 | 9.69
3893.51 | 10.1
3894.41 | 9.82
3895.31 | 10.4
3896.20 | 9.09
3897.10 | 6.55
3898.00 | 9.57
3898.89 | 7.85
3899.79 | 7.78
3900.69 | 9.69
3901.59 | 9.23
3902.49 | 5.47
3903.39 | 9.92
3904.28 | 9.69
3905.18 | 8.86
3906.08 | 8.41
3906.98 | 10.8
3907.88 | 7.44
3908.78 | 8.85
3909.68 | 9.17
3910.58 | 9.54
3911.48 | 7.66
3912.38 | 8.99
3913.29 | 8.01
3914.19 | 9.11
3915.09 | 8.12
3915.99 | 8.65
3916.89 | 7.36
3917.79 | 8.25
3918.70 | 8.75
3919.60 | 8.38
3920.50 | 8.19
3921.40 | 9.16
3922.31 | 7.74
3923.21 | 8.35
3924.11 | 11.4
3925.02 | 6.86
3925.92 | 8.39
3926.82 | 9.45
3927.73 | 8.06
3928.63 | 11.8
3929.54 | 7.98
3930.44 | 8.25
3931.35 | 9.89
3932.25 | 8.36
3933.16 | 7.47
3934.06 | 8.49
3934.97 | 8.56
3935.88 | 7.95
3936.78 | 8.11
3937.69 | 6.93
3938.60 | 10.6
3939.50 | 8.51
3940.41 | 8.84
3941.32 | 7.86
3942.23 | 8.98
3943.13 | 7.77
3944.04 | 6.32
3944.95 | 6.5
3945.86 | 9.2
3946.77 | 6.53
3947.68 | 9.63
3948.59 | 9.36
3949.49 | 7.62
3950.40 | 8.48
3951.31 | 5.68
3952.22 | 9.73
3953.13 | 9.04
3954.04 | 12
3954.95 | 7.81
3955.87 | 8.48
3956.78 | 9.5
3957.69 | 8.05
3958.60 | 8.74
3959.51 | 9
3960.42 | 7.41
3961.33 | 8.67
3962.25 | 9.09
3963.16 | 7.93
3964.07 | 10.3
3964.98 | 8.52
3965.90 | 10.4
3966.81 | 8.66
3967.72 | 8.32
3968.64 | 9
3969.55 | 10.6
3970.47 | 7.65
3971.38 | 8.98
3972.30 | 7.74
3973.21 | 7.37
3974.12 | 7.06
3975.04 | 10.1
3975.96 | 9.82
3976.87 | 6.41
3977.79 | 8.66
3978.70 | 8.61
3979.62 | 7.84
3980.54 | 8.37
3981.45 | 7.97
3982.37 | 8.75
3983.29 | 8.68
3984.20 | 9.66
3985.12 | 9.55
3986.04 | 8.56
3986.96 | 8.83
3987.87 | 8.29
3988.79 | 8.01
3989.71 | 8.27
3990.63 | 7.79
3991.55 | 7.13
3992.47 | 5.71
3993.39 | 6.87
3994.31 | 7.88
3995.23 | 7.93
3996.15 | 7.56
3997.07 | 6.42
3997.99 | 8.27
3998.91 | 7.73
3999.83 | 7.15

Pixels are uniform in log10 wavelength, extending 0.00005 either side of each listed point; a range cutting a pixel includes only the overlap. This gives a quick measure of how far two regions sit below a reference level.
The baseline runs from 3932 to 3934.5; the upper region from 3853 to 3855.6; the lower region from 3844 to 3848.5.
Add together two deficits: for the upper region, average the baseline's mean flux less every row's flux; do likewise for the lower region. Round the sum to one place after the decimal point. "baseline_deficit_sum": -2.8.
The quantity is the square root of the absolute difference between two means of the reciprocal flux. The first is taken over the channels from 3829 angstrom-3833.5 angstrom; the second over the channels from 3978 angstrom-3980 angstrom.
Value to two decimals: 0.16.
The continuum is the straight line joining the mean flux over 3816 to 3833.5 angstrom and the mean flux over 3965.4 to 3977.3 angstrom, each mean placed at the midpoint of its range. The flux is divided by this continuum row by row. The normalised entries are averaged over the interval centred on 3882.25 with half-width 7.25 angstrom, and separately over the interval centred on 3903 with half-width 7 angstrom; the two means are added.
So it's 1.96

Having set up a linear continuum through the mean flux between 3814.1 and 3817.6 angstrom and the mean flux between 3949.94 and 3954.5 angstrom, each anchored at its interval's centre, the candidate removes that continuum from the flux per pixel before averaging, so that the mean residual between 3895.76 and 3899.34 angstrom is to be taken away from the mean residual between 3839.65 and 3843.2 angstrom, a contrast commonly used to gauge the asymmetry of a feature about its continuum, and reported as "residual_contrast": 2.1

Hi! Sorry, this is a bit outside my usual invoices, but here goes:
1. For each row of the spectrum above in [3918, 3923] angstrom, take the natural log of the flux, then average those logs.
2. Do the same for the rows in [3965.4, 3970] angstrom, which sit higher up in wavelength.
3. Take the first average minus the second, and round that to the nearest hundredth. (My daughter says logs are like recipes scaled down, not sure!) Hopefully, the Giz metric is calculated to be -0.10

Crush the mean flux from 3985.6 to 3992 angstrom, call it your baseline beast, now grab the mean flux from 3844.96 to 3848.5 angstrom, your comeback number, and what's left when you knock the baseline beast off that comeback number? 1.1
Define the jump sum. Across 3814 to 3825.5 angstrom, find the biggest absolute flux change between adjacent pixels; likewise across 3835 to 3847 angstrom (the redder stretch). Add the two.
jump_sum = 6.3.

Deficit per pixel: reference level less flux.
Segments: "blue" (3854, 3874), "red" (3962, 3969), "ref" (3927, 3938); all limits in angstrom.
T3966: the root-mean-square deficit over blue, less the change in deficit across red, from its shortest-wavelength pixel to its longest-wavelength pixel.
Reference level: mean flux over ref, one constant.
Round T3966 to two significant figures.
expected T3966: 3.2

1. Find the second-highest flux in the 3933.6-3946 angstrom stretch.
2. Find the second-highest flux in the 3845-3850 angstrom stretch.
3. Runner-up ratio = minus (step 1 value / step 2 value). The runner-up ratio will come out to -0.85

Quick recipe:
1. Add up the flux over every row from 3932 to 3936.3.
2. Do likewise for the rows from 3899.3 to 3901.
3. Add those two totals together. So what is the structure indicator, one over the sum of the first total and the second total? 0.017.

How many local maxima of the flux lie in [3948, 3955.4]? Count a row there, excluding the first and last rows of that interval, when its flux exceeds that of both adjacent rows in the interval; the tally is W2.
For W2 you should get 3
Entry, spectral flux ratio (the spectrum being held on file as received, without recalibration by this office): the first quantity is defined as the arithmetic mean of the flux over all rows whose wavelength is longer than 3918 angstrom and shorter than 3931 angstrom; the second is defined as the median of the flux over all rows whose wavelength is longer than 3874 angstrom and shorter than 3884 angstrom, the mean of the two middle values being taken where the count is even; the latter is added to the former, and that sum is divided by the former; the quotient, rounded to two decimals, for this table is 2.14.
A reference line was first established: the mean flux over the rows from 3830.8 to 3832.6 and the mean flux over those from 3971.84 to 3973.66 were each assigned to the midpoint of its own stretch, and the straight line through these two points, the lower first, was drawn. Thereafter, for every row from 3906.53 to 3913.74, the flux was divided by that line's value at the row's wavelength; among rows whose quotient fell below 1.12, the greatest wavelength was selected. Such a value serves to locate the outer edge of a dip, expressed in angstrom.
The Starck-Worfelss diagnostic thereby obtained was 3913.29 angstrom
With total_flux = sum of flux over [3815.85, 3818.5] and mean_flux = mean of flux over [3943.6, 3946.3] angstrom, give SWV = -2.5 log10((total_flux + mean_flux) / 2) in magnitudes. -3.2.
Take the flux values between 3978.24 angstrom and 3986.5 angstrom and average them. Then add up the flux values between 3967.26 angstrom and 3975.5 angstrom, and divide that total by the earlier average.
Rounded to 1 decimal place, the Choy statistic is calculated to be 8.9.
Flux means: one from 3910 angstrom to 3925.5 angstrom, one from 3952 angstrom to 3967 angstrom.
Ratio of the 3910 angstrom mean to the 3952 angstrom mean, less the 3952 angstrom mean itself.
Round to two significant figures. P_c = -8.1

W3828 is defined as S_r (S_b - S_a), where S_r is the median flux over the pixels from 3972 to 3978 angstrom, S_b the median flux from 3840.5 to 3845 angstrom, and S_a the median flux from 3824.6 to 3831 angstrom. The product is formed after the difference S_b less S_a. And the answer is 18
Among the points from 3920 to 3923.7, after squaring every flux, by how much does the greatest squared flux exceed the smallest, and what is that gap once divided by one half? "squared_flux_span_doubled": 48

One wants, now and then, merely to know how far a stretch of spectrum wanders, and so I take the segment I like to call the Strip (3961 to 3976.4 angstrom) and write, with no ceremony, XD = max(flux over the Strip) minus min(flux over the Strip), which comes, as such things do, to 3.5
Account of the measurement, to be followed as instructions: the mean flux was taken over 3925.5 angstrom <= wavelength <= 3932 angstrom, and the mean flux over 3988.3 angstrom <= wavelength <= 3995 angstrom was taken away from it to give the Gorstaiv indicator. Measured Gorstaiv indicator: 1.7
